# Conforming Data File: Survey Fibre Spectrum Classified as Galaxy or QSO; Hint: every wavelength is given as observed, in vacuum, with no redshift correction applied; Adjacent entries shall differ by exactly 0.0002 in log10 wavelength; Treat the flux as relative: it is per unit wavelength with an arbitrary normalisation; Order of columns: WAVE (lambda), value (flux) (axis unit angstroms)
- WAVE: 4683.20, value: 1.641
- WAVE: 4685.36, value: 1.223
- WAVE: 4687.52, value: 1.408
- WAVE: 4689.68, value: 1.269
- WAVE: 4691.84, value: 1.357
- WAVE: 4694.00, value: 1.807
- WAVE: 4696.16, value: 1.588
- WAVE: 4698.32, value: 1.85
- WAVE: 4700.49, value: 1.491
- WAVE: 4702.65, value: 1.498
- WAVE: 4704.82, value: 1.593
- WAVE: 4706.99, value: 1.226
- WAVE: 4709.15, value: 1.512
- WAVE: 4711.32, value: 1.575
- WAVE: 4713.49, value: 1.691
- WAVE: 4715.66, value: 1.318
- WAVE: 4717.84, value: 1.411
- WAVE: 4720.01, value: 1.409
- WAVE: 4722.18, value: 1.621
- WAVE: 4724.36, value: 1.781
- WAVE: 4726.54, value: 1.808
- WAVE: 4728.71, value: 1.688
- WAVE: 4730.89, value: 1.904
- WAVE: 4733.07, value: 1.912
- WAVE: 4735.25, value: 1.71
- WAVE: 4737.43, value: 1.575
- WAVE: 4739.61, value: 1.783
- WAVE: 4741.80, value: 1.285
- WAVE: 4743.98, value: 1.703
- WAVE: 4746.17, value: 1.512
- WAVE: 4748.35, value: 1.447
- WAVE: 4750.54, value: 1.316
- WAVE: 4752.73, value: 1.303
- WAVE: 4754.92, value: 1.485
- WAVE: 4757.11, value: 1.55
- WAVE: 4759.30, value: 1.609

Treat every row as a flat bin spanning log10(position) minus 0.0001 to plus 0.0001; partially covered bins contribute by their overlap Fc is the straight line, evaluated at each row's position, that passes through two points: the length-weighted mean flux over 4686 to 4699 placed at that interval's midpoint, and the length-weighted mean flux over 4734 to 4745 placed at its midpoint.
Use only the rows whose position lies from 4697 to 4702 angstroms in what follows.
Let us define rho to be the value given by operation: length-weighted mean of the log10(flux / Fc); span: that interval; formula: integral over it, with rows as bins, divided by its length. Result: 0.03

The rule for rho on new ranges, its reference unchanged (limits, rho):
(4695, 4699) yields 0.04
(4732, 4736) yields 0.05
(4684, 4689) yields -0.06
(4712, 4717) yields -0.02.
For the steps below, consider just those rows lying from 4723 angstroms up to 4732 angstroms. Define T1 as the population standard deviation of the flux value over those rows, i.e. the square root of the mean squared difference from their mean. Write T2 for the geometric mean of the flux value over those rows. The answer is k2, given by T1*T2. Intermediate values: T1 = 0.08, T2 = 1.794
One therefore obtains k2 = 0.14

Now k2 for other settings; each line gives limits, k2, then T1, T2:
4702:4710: 0.20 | 0.14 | 1.450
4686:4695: 0.30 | 0.21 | 1.447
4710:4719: 0.22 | 0.14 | 1.492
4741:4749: 0.22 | 0.15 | 1.479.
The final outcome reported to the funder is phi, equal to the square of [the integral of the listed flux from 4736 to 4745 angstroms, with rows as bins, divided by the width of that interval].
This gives 2.53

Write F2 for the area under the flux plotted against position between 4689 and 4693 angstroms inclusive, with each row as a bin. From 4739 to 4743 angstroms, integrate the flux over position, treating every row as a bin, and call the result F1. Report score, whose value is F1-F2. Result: 0.7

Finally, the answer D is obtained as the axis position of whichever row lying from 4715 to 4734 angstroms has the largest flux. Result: 4733.07 angstroms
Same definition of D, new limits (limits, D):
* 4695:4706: 4698.32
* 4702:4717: 4713.49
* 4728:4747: 4733.07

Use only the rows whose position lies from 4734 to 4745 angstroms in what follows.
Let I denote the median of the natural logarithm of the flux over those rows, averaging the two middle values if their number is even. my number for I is 0.53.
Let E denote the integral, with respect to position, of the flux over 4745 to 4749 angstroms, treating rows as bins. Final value 6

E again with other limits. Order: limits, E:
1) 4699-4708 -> 13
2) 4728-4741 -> 23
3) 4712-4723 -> 16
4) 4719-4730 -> 18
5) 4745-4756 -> 16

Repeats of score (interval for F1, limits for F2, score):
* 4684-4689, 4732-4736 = -0.6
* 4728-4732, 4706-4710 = 1.8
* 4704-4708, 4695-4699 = -1.2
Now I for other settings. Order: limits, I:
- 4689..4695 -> 0.31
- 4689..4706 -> 0.43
